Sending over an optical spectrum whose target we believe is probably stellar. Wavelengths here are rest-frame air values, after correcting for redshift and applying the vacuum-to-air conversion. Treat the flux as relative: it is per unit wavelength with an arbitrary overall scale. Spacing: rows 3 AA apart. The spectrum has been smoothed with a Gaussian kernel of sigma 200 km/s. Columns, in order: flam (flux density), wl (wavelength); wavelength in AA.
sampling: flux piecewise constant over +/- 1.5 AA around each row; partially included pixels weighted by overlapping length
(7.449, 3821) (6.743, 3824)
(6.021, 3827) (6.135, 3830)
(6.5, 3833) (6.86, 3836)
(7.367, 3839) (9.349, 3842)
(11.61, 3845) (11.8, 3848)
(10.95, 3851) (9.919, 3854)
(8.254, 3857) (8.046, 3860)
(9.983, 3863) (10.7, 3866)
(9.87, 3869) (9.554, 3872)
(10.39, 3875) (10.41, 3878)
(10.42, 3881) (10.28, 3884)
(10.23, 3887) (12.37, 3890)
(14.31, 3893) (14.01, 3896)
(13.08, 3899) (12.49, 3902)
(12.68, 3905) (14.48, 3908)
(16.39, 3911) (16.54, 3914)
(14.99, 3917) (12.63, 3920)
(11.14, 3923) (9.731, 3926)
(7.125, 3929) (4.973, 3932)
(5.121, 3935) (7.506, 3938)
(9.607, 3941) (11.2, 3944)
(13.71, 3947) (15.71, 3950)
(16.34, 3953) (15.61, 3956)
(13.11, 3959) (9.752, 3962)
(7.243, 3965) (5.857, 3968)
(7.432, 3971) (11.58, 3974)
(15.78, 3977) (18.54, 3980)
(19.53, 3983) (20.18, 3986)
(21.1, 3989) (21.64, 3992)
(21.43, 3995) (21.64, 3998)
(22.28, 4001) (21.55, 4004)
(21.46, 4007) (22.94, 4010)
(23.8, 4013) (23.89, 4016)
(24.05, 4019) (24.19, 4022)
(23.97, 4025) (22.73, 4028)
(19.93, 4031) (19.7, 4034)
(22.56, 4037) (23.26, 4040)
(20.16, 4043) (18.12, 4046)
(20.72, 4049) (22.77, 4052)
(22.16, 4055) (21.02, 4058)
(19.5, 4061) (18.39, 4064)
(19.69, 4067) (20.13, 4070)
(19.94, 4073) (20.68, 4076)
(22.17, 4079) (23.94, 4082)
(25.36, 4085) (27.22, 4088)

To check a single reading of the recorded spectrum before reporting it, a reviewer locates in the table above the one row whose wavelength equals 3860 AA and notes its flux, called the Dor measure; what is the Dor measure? 8.046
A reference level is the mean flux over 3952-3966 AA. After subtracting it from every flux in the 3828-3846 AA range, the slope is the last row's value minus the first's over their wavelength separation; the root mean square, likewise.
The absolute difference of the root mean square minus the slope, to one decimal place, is 4.5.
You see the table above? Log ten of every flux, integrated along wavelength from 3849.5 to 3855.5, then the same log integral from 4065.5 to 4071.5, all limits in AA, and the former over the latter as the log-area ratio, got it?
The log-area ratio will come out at 0.78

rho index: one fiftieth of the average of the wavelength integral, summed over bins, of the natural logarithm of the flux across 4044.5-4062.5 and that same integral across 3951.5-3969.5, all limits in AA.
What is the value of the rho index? 1.0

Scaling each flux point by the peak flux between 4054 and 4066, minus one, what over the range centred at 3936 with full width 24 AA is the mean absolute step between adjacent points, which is 0.09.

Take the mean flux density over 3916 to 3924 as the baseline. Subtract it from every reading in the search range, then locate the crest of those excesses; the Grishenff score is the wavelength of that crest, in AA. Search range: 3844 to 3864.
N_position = 3848 AA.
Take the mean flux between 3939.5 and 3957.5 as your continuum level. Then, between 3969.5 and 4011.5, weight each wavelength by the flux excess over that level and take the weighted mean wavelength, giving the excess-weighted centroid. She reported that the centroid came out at 3998.5 AA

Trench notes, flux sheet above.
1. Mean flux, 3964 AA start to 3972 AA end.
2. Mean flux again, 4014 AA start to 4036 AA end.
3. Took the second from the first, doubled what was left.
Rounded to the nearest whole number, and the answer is -32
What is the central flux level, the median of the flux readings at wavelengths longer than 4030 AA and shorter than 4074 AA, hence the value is 20.1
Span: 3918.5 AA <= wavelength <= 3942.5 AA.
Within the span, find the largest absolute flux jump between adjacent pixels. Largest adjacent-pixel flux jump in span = 2.6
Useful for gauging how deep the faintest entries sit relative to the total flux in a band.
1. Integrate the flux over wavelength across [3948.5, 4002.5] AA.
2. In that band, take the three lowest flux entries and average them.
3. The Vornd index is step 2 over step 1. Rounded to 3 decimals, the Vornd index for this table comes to 0.008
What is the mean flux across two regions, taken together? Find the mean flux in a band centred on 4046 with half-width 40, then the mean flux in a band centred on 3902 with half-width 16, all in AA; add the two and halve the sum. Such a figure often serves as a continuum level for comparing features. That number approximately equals 17.8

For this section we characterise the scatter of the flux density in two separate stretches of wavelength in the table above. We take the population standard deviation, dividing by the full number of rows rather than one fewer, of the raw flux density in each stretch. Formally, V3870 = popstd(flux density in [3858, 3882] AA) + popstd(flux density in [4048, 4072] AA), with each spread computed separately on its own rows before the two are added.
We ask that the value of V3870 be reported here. 2.1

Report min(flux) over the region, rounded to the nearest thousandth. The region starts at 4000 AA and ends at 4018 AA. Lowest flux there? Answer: 21.460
